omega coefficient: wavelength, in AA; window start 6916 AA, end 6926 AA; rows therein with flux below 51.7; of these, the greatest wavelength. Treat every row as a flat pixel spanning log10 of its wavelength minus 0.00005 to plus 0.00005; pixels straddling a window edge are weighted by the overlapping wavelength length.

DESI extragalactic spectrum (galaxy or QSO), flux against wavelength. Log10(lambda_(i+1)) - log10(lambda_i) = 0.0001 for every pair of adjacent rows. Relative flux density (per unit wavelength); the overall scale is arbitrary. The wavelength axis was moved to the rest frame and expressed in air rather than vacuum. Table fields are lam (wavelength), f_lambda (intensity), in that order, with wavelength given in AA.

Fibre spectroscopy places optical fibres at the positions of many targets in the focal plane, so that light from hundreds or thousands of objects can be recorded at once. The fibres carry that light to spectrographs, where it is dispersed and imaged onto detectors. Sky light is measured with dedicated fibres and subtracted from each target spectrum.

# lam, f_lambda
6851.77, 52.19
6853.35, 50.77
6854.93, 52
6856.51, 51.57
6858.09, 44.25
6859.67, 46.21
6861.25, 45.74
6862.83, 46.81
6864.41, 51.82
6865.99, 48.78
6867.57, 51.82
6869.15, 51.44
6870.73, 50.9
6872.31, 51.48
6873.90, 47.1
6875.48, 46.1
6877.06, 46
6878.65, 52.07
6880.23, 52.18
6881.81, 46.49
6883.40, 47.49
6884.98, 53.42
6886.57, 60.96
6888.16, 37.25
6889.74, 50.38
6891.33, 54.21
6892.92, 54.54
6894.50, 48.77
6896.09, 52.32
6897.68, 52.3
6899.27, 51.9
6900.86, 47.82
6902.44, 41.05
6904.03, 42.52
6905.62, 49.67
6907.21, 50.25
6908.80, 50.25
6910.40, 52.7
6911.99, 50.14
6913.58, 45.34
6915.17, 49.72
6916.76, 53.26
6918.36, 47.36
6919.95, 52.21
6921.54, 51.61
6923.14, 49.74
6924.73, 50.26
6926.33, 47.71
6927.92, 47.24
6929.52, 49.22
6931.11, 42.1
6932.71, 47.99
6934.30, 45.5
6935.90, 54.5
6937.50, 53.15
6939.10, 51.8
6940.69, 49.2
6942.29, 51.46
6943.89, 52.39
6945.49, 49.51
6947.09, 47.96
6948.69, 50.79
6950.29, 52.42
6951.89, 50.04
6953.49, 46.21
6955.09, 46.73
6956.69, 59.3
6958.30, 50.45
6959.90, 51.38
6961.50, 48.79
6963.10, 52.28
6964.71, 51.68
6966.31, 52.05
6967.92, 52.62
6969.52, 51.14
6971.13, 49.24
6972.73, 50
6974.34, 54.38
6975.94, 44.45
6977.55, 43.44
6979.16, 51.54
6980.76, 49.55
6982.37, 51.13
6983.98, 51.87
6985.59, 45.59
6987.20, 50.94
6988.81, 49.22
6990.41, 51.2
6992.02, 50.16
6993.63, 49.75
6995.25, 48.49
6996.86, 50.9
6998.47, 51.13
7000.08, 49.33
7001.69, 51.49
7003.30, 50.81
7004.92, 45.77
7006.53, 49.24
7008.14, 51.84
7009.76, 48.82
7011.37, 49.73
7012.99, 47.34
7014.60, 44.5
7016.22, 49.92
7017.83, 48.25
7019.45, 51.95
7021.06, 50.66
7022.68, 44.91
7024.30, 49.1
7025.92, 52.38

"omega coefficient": 6924.73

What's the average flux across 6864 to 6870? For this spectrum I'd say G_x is 51.0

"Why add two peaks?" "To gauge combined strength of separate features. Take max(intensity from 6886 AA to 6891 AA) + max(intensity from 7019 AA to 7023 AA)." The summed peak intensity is 113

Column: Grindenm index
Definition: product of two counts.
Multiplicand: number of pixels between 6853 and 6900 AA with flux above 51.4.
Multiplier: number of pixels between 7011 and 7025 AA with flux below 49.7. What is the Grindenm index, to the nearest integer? 75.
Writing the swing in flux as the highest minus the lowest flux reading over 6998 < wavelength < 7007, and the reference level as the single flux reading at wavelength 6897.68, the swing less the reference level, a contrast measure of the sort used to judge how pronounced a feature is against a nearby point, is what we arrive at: -46.6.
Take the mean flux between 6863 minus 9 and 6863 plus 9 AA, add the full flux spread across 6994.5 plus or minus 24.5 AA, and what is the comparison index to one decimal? 60.2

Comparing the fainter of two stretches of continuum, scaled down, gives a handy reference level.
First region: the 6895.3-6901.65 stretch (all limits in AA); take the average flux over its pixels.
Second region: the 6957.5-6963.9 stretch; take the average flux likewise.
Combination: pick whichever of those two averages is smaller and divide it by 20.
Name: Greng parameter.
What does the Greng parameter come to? 2.54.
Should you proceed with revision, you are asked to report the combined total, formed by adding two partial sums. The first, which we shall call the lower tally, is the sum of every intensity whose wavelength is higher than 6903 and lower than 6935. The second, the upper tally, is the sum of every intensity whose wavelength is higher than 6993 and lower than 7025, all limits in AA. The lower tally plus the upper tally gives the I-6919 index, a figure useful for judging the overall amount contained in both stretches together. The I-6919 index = 1959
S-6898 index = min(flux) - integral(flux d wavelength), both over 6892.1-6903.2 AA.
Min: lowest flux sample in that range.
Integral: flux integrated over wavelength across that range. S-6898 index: -513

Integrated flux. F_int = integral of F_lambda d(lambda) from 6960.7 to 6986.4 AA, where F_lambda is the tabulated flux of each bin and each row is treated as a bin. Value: 1284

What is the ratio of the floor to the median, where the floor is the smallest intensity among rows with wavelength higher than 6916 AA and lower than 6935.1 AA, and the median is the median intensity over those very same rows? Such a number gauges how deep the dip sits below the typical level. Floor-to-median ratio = 0.87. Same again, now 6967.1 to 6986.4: 0.86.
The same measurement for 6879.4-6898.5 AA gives 0.71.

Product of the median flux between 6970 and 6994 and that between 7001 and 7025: 2462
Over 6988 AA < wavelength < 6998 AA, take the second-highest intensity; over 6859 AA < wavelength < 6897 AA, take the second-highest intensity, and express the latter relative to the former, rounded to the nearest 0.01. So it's 1.07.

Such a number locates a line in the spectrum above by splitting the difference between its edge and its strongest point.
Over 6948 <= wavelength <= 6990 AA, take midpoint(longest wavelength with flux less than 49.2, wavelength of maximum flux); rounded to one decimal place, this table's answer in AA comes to 6971.1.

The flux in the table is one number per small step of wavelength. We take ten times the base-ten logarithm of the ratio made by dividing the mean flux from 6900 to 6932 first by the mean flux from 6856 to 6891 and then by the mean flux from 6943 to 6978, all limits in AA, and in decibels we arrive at -17.1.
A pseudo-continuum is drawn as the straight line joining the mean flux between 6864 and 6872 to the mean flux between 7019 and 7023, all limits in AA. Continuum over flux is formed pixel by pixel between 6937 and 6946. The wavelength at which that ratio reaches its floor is 6937.50 AA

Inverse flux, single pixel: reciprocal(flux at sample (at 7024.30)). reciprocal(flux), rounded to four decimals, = 0.0204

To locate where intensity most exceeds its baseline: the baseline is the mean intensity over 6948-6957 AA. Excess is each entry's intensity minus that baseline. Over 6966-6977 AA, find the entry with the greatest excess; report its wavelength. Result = 6974.34 AA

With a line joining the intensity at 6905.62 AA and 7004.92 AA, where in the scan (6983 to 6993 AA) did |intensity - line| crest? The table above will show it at 6983.98 AA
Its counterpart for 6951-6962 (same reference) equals 6956.69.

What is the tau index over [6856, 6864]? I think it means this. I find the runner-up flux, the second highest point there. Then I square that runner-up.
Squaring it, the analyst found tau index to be 2191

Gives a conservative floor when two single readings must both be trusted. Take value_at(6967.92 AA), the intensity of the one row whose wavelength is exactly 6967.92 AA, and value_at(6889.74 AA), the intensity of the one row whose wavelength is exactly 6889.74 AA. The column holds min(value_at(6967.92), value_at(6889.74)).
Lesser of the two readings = 50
